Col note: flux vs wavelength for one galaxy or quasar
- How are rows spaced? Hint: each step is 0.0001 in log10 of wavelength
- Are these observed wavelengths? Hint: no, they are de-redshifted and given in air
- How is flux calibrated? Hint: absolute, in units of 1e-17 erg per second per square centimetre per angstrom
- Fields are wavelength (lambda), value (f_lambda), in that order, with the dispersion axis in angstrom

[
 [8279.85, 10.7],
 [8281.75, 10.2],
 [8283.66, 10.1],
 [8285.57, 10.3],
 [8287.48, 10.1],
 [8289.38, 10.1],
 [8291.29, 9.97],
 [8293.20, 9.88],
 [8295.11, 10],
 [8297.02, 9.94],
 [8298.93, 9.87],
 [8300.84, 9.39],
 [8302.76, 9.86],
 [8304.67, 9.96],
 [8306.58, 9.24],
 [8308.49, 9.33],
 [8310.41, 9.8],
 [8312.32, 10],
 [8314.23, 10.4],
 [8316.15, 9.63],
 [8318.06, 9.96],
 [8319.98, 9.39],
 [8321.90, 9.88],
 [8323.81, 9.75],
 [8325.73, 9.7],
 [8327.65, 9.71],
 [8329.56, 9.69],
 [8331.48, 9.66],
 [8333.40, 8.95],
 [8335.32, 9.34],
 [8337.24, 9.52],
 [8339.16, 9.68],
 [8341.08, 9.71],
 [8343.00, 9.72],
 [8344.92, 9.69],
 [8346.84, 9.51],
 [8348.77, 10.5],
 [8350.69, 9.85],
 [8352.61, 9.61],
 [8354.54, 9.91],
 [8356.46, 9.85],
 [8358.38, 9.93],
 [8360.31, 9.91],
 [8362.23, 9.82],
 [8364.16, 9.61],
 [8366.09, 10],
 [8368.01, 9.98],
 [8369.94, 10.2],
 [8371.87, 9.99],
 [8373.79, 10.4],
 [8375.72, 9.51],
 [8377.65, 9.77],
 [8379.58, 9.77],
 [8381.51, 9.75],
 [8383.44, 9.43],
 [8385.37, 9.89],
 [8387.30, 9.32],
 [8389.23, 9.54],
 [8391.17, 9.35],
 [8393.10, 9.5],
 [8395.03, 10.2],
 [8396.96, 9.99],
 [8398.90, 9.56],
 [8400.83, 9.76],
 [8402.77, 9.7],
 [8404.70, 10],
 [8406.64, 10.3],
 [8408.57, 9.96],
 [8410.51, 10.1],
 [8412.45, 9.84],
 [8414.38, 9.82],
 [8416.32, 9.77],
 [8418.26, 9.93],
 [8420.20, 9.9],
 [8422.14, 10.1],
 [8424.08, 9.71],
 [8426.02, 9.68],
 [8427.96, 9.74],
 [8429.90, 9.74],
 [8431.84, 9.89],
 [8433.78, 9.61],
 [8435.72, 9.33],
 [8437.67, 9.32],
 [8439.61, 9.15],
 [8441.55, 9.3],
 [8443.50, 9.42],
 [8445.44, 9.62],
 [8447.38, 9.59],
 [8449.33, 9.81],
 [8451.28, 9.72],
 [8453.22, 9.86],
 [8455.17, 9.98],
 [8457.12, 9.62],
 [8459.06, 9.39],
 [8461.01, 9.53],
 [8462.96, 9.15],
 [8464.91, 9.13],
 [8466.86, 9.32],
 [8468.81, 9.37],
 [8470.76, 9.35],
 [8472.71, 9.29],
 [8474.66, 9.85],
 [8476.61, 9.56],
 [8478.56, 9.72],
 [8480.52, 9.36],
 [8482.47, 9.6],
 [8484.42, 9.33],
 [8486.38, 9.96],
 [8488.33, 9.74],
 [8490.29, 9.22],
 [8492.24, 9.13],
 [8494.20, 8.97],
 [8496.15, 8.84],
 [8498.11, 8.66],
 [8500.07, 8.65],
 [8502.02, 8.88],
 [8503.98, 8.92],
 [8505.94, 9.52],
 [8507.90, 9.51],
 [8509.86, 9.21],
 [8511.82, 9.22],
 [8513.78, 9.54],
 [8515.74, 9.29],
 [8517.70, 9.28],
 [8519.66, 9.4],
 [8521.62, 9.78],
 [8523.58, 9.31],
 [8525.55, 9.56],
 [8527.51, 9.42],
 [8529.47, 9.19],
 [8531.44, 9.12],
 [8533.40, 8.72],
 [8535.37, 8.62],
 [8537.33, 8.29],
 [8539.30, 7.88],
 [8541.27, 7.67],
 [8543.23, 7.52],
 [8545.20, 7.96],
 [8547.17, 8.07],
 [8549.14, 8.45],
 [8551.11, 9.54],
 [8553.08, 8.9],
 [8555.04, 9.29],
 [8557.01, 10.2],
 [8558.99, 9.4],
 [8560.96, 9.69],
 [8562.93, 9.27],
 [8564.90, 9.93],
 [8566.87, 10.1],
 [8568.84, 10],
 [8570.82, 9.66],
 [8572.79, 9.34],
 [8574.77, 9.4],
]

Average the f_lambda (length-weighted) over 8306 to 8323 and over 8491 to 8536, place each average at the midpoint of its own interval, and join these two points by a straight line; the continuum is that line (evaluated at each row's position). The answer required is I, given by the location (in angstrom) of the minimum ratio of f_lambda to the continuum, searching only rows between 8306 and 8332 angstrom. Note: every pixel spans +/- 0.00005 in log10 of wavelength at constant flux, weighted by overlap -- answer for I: 8306.58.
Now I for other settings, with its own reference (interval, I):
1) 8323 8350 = 8333.40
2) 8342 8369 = 8346.84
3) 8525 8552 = 8543.23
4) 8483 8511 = 8500.07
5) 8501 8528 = 8502.02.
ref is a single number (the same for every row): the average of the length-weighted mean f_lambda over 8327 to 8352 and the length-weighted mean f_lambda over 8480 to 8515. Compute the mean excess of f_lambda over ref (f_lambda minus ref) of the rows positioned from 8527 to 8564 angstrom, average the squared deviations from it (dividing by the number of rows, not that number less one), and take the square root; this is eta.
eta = 0.732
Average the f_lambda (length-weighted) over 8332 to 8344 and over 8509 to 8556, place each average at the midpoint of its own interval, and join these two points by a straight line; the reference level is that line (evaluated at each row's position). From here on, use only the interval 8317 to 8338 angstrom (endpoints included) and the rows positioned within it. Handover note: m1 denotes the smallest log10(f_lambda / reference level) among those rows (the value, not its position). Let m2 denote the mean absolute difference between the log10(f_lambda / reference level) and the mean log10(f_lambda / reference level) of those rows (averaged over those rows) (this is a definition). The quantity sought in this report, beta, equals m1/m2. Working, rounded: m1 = -0.026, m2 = 0.0094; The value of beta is -2.8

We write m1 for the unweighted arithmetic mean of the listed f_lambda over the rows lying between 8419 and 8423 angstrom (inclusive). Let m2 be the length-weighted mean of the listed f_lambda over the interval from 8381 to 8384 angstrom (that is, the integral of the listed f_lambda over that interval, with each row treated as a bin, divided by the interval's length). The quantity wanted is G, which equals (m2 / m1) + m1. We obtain 11.0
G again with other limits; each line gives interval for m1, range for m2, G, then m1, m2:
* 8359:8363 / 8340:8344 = 10.9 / 9.9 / 9.72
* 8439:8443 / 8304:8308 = 10.3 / 9.2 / 9.56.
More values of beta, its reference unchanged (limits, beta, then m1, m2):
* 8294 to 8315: -1.4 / -0.016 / 0.0117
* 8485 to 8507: -1.0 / -0.017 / 0.0158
